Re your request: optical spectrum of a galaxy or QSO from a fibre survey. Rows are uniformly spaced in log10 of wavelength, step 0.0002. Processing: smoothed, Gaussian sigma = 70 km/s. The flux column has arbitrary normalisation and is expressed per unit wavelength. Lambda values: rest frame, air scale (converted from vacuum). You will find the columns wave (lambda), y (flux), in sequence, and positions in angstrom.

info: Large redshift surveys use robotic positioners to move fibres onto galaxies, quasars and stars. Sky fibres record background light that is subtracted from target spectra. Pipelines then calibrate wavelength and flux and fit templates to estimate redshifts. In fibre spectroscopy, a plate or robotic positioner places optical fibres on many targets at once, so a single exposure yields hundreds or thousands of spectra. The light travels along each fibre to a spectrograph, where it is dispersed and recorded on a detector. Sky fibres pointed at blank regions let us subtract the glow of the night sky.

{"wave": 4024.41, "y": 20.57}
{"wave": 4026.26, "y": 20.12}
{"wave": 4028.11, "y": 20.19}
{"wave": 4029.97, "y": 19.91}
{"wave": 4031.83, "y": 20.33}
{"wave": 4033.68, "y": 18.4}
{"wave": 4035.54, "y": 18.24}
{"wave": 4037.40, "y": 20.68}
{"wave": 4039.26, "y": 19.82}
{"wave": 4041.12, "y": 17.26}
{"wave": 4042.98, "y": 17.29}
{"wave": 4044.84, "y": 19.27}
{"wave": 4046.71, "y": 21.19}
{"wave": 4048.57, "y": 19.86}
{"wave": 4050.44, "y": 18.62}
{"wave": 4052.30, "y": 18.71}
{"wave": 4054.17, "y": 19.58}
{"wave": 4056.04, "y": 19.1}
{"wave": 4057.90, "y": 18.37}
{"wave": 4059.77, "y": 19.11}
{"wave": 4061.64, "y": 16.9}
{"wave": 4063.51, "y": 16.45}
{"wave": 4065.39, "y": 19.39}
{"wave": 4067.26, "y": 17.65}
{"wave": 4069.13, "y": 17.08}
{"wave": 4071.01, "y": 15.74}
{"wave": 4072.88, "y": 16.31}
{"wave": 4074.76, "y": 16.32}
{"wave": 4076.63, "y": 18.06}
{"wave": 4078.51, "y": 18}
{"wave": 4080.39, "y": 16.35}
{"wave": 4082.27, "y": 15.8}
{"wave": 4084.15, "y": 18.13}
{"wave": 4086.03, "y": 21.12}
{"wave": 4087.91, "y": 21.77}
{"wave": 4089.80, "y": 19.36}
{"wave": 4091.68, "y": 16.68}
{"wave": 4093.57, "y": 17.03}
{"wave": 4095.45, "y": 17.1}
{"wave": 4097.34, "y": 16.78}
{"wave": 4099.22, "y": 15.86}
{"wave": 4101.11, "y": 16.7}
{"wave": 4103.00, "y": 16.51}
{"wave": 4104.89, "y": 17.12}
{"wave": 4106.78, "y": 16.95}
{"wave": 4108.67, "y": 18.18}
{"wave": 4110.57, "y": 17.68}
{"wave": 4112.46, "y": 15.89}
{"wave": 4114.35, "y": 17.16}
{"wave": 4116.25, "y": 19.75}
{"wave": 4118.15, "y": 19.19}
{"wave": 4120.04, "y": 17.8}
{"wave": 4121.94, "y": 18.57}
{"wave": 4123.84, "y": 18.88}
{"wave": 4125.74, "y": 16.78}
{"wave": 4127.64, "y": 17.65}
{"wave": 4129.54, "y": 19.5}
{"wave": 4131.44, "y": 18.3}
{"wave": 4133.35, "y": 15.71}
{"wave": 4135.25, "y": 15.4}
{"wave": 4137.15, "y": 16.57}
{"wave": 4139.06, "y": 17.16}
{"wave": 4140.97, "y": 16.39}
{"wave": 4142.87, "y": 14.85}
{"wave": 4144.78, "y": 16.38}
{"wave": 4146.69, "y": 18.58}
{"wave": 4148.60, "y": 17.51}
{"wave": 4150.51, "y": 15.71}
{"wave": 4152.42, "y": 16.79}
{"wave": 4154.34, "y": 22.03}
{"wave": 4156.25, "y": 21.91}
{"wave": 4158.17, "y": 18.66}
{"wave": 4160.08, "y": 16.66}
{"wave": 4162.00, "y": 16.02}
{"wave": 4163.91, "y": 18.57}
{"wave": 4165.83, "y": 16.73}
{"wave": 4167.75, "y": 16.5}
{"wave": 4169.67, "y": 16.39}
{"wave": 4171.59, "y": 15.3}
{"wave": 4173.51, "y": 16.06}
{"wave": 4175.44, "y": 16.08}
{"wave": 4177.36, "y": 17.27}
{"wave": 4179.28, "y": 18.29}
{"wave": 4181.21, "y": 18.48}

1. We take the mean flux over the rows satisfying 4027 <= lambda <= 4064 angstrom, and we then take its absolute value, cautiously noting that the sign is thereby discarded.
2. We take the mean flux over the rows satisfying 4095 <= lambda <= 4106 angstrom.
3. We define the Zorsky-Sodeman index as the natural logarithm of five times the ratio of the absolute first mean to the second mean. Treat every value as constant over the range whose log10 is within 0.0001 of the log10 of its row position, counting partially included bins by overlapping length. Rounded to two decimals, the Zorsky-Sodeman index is 1.74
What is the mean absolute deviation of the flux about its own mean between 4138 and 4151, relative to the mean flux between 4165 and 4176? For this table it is 0.06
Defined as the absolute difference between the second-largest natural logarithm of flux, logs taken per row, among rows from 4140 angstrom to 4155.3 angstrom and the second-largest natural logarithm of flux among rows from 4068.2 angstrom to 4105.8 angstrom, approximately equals 0.128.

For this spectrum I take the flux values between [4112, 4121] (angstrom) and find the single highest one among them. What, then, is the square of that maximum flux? 390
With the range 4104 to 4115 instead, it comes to 331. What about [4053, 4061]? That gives 383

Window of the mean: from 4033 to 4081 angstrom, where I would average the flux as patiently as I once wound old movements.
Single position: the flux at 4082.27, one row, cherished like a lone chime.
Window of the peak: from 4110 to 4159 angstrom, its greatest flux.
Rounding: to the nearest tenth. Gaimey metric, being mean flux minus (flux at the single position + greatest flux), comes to -19.6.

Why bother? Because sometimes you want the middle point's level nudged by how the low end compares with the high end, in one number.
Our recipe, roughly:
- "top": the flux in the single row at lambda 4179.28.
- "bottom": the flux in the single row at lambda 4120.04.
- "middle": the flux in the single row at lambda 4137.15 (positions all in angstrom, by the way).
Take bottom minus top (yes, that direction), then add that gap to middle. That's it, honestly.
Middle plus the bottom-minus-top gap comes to 16.1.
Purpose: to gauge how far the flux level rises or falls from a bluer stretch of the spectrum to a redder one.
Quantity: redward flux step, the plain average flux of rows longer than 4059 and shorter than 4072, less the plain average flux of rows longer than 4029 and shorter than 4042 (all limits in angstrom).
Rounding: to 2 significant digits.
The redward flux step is -1.8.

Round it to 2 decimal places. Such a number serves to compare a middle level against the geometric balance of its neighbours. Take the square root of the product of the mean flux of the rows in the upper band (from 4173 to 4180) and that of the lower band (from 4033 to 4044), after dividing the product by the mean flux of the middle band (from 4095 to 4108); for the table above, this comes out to 4.34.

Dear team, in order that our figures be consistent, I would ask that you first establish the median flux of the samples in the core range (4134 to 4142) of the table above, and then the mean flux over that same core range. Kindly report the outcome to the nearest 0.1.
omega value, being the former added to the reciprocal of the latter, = 16.5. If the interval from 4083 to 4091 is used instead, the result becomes 20.3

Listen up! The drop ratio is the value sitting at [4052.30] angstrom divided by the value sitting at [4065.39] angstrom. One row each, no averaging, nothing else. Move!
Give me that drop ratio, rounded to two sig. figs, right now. 0.96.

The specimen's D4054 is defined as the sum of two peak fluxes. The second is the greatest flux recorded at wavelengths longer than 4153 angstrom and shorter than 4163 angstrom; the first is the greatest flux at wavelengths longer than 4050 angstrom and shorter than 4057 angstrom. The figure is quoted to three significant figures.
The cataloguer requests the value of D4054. 41.6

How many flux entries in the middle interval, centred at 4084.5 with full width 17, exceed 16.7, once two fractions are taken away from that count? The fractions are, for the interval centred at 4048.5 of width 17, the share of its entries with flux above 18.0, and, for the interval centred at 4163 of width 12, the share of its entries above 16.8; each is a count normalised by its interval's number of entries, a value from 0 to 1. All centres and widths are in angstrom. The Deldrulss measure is 4.89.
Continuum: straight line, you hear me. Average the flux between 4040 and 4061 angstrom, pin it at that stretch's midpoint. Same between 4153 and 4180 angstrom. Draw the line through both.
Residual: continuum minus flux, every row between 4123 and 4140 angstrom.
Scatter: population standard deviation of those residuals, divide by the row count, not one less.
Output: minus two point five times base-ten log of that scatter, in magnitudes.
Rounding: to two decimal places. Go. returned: -0.27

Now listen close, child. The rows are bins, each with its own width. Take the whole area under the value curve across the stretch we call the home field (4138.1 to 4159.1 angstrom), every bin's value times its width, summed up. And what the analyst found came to 374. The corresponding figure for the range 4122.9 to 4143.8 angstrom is 356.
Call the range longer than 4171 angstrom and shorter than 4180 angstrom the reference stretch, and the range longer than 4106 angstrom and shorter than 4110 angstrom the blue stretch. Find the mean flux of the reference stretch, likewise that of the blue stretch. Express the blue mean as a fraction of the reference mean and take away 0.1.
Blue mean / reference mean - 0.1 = 0.96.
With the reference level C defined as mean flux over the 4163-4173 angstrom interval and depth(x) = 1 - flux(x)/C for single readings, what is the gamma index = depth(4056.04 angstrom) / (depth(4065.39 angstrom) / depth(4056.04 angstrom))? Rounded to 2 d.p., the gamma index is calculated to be -0.13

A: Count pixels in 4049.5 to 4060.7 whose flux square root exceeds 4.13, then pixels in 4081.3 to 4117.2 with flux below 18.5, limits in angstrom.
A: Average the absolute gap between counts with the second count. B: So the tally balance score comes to 12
